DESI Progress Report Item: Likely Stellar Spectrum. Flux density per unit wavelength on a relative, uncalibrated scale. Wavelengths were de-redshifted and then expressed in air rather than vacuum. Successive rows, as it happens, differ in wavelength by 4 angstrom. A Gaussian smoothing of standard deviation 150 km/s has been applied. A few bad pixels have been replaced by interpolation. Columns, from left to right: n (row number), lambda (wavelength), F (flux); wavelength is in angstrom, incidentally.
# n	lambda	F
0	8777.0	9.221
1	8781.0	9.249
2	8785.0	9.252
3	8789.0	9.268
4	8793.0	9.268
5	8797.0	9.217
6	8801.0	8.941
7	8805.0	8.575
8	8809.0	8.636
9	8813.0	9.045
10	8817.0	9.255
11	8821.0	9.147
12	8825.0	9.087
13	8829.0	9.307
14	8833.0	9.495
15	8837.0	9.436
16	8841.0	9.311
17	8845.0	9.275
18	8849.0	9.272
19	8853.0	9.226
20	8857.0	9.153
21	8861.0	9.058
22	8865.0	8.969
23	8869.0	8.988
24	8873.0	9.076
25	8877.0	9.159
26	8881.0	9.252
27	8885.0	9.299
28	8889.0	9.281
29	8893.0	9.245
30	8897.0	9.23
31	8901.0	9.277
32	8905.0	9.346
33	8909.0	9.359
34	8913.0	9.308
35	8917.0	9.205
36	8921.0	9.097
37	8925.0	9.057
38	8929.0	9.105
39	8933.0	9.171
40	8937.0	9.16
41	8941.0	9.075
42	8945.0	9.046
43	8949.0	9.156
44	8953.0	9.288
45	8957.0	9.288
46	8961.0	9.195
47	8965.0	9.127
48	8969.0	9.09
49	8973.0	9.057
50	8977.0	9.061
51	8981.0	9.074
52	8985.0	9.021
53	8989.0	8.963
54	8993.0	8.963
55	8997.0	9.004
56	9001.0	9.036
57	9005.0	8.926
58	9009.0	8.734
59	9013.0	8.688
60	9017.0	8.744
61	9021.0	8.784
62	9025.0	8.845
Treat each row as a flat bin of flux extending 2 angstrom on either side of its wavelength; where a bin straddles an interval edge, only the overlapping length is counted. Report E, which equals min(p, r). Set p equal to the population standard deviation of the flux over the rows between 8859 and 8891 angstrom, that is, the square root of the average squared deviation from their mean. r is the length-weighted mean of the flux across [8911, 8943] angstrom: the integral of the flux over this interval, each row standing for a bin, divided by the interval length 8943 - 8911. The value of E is 0.123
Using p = 0.12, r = 9.15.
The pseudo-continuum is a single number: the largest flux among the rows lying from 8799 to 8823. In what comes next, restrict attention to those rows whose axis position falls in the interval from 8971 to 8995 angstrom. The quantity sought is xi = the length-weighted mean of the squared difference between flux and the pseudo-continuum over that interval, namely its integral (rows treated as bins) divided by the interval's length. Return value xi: 0.056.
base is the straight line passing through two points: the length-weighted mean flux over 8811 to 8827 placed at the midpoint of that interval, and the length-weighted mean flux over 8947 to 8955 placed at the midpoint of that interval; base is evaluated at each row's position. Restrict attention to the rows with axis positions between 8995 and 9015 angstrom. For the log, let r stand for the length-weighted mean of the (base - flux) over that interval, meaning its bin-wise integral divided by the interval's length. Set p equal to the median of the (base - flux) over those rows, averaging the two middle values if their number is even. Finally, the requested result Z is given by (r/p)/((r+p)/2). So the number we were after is 3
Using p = 0.33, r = 0.4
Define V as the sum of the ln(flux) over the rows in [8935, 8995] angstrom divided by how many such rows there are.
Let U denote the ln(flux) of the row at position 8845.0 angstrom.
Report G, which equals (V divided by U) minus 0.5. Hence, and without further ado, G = 0.492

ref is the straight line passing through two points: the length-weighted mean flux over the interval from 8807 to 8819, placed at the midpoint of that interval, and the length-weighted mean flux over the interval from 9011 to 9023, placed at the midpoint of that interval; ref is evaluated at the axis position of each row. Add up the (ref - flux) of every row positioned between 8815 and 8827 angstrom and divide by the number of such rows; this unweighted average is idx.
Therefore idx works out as -0.19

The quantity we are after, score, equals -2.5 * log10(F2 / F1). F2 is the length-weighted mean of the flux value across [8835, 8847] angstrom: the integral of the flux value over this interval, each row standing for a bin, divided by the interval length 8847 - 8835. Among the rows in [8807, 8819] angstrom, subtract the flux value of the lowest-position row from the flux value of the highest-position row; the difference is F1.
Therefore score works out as -2.9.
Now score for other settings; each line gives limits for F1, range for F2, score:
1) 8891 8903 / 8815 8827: -6.1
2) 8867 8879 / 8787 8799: -4.3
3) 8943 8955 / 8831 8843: -4.0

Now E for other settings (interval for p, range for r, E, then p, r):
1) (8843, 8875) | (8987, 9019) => 0.115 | 0.11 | 8.88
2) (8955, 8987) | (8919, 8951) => 0.082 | 0.08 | 9.11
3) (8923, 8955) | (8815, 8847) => 0.074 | 0.07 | 9.29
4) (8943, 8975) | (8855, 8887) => 0.089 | 0.09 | 9.12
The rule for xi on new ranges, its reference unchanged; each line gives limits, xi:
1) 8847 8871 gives 0.034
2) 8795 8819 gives 0.165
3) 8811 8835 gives 0.024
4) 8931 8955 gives 0.017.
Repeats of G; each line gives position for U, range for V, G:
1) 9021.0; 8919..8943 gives 0.517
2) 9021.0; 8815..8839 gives 0.526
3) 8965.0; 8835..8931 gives 0.504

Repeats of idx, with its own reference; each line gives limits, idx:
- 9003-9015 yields -0.03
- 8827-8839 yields -0.46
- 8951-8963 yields -0.45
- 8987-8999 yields -0.21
